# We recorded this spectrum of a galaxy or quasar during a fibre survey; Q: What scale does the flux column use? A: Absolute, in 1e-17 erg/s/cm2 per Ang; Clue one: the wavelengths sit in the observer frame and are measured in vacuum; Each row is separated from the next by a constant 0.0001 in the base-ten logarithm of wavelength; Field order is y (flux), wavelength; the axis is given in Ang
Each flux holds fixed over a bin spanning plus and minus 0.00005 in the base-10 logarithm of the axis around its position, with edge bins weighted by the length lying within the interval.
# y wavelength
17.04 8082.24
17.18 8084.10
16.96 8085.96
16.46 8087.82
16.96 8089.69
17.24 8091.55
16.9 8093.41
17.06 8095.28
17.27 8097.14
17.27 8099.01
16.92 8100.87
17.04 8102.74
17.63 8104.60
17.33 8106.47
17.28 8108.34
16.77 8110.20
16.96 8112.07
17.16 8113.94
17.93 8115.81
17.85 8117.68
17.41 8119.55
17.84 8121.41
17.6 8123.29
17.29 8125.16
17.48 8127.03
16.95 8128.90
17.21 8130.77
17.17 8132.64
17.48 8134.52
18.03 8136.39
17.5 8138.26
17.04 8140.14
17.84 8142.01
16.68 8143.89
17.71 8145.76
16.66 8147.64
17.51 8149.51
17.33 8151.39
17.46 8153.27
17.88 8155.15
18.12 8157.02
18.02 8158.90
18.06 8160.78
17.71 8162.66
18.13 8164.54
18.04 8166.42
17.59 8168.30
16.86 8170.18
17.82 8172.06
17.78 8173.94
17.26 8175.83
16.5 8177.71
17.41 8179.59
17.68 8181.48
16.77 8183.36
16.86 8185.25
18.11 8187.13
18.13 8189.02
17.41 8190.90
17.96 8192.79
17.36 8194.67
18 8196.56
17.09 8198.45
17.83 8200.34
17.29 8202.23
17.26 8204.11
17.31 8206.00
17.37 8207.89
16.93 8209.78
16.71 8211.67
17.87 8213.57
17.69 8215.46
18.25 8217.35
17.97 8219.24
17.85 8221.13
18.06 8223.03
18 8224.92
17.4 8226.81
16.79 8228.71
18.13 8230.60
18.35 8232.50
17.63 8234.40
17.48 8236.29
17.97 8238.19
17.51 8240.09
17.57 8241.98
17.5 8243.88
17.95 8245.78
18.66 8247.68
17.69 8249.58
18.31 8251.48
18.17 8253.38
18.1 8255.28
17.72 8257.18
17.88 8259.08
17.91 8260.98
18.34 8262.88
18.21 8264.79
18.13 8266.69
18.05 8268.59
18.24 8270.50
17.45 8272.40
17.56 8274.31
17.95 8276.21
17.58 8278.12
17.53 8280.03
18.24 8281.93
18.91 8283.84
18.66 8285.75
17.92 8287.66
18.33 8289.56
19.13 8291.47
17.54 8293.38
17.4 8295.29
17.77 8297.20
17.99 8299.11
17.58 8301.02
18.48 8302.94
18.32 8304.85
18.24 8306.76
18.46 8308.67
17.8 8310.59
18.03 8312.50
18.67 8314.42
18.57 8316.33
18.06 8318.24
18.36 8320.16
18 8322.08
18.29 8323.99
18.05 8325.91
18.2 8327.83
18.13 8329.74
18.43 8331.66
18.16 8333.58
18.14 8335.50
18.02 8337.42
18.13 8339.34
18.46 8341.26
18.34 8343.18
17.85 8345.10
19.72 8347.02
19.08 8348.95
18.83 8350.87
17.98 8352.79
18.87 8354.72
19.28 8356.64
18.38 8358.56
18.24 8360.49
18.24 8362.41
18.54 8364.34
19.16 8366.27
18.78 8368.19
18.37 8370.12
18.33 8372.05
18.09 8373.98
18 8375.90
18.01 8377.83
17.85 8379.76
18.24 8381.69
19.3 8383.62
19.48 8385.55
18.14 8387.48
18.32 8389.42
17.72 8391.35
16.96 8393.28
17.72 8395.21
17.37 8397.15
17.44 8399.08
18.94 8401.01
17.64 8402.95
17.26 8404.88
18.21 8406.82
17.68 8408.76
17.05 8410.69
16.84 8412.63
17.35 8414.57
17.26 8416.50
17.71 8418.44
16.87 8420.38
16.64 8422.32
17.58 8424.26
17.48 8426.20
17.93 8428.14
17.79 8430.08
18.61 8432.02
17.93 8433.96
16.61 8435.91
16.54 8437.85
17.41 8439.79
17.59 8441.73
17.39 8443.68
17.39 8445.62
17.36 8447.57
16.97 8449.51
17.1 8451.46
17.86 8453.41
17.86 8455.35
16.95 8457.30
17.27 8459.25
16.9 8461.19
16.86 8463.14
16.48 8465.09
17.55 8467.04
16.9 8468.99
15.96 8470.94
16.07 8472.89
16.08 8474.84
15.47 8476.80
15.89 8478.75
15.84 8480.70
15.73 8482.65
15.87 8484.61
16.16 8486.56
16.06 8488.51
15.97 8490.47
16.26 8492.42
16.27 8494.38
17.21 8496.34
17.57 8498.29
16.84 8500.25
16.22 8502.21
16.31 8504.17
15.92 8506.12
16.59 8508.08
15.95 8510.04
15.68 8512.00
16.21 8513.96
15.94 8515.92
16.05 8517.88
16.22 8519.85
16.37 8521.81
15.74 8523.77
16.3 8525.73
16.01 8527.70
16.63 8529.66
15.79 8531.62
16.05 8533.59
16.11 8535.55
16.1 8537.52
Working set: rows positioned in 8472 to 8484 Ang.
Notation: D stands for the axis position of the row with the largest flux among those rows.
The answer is 8474.84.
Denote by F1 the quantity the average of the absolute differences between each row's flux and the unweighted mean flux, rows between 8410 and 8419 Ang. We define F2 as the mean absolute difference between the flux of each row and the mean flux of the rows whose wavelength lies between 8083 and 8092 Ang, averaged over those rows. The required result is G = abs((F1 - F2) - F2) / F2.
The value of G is 0.8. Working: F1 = 0.24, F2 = 0.20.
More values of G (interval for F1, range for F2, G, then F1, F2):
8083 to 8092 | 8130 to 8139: 1.1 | 0.20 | 0.23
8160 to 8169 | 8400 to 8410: 1.6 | 0.20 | 0.50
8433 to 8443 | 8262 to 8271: 4.2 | 0.51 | 0.08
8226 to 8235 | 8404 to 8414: 0.9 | 0.46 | 0.43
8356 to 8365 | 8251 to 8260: 0.4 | 0.30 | 0.19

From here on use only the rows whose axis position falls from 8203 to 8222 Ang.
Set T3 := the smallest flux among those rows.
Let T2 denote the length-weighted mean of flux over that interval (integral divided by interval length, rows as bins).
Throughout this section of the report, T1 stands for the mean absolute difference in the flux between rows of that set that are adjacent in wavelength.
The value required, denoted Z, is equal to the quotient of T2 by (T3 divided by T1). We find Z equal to 0.36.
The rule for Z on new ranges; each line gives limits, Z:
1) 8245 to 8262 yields 0.39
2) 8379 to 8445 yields 0.62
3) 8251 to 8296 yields 0.39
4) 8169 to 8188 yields 0.67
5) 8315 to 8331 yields 0.28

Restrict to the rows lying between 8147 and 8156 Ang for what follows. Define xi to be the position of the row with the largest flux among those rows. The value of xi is 8155.15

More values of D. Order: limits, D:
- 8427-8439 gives 8432.02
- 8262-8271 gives 8262.88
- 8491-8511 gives 8498.29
